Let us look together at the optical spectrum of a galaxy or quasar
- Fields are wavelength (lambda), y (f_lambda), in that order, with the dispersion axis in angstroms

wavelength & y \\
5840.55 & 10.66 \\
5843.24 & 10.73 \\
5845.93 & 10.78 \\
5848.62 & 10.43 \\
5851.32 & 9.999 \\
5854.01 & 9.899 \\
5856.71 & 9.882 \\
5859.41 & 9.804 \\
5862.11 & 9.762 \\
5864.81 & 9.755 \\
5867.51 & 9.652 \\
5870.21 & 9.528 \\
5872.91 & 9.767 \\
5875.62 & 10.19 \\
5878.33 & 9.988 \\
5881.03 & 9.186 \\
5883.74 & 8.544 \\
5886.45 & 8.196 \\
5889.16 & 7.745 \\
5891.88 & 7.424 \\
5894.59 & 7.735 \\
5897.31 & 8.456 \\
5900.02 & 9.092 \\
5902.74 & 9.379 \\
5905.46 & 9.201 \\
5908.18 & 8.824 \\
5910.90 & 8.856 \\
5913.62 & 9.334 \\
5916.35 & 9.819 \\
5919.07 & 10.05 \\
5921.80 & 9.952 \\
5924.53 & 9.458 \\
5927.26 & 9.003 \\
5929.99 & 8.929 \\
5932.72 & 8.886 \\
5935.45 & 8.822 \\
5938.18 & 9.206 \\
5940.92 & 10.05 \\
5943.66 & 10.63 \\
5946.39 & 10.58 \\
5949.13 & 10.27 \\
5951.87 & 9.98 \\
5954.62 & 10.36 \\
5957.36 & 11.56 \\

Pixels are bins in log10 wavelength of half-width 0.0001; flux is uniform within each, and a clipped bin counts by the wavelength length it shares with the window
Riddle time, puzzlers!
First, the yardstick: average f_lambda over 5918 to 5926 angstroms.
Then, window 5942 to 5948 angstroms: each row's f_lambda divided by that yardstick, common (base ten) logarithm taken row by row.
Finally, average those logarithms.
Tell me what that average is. 0.033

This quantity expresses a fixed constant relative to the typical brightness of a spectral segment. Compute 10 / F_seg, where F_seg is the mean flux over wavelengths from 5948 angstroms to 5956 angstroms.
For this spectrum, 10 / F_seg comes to 0.98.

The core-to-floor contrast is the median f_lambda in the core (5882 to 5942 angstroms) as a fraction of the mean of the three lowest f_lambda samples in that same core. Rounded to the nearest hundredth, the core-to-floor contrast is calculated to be 1.17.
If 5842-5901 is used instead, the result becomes 1.28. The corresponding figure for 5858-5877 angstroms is 1.01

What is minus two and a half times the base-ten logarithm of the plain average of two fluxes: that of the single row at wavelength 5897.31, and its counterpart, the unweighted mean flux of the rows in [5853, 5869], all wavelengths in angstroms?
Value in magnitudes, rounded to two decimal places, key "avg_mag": -2.40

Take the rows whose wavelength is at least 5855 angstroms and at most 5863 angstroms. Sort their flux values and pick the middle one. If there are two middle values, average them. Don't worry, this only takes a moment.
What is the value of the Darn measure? 9.8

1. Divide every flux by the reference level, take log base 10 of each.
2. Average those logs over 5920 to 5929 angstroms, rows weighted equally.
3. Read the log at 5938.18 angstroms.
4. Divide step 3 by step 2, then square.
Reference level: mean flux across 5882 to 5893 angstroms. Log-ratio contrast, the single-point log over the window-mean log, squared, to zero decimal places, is 1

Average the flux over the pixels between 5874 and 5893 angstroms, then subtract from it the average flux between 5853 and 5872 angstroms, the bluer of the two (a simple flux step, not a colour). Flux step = -1.0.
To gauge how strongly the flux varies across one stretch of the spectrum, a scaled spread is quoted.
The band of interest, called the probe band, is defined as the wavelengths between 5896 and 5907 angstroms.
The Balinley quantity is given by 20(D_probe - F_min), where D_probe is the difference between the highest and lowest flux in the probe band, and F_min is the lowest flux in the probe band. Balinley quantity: -151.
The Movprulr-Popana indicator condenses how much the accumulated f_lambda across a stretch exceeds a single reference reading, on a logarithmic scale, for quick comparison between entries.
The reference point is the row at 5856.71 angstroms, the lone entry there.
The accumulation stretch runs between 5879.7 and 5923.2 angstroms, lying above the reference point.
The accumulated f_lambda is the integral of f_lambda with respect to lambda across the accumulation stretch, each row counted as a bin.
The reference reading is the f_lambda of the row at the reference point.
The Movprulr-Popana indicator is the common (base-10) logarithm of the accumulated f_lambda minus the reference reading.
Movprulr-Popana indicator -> 2.575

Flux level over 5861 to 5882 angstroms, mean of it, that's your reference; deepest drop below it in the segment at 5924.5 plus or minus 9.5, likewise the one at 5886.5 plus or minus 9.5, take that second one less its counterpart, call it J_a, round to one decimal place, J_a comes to 1.5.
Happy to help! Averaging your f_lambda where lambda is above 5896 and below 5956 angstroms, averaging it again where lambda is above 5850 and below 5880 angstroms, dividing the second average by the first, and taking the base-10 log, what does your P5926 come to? 0.015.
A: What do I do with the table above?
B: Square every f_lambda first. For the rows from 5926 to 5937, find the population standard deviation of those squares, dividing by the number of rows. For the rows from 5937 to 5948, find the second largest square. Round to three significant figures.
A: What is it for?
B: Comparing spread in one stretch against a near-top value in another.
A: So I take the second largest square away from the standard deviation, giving -111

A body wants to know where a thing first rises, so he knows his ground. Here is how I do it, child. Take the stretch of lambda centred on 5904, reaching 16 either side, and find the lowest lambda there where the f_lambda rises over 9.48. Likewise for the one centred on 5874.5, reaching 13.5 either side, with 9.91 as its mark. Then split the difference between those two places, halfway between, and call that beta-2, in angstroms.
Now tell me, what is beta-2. 5896.0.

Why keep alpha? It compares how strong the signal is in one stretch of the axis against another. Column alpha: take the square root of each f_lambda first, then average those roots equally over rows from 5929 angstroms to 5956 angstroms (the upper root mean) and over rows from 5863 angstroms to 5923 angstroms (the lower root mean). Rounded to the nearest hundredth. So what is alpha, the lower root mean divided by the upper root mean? 0.97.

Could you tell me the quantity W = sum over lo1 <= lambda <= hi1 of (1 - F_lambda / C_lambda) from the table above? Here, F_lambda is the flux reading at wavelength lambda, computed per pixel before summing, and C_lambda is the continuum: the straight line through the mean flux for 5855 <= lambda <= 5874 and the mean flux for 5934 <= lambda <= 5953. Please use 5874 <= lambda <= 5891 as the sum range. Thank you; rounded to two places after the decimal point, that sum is 0.49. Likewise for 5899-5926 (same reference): 0.47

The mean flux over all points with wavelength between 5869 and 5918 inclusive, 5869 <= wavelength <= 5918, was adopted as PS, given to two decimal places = 8.96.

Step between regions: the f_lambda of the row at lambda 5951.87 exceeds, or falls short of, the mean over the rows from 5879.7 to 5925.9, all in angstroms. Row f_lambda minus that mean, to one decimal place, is 1.1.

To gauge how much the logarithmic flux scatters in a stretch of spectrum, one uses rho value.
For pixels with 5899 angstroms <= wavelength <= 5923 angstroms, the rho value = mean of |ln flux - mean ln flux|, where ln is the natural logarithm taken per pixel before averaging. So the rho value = 0.039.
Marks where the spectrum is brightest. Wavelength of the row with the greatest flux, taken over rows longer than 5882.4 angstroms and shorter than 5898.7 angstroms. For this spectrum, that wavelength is 5883.74 angstroms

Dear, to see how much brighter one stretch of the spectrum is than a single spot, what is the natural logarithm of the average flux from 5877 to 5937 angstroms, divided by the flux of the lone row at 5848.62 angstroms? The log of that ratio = -0.153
